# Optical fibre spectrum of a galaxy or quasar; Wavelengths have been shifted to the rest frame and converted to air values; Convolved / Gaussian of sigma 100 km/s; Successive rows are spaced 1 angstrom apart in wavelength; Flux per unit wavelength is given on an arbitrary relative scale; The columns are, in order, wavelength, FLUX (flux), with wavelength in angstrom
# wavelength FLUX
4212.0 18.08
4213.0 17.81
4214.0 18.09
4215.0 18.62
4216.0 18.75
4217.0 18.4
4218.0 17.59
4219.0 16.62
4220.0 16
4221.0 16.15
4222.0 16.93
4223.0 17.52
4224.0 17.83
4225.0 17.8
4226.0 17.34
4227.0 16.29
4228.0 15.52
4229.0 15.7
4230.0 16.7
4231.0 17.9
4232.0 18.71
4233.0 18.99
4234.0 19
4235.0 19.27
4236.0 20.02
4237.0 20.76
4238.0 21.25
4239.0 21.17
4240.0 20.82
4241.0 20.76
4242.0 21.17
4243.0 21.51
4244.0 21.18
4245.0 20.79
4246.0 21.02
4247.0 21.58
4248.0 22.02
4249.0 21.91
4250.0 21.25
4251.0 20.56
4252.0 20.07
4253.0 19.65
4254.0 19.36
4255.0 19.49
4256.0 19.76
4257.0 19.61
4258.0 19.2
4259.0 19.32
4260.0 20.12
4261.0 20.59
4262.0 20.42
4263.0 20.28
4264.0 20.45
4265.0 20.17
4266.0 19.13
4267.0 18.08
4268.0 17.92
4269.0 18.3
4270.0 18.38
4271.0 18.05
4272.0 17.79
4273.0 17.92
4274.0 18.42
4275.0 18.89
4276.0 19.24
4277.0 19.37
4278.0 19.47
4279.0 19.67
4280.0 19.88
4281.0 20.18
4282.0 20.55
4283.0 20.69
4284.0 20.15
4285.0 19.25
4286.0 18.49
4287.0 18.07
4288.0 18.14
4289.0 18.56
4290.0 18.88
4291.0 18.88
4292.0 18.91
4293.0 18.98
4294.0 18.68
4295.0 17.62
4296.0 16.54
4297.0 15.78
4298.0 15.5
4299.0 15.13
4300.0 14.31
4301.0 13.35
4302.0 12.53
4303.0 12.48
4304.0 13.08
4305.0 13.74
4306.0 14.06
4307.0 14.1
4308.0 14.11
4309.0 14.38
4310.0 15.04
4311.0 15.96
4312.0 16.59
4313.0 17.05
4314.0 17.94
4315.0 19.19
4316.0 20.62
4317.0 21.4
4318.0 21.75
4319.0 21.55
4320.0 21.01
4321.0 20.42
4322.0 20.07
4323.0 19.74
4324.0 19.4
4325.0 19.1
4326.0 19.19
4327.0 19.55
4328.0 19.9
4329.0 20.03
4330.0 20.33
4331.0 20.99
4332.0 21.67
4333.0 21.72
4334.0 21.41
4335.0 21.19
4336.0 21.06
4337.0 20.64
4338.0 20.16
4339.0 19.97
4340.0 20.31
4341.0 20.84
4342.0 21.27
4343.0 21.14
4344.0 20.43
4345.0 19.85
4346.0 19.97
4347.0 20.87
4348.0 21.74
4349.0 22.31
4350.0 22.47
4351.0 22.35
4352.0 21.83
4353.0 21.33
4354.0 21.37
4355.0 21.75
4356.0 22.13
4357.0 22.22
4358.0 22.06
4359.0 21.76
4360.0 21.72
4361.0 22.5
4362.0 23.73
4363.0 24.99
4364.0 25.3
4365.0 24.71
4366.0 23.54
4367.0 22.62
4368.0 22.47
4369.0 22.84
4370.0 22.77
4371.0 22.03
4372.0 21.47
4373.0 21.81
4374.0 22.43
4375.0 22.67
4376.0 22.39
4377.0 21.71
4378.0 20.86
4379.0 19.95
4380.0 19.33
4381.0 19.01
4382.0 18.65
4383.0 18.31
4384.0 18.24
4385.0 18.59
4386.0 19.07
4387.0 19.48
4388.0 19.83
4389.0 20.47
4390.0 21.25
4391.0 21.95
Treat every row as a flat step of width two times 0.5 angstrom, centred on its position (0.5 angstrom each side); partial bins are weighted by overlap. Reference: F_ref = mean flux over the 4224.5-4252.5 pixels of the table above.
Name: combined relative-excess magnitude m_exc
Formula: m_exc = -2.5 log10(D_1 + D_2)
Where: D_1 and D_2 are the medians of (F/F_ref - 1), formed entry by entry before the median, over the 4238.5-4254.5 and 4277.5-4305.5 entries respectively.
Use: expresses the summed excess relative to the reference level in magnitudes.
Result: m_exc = 4.7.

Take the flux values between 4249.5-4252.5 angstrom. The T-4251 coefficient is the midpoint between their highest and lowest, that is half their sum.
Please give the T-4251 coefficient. 20.7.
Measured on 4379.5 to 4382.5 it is 19.0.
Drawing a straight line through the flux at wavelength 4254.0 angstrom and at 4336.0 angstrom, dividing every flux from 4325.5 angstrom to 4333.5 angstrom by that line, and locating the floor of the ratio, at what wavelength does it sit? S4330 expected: 4326.0 angstrom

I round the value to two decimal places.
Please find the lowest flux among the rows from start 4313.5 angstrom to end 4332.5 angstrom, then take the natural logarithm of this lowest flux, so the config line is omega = 2.89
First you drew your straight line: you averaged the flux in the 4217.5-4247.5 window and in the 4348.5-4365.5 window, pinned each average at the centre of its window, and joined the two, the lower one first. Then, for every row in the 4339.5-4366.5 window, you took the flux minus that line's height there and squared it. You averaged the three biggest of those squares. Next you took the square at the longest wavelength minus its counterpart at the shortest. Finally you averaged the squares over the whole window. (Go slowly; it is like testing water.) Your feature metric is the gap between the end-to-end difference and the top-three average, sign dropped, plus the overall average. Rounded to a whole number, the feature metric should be 10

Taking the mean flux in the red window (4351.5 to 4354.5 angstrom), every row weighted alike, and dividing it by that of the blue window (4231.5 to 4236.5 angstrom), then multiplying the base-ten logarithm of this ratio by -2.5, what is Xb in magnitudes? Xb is -0.12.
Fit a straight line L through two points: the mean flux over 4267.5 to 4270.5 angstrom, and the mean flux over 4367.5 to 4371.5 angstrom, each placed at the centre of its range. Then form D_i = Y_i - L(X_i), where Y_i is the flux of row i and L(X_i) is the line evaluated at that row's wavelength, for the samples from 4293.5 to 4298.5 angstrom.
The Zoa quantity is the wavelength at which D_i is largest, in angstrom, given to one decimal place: 4294.0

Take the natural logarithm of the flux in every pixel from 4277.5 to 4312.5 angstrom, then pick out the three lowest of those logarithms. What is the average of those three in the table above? 2.54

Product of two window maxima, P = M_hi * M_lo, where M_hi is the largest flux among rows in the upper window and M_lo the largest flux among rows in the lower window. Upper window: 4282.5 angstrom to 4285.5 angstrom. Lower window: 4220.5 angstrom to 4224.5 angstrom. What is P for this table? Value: 369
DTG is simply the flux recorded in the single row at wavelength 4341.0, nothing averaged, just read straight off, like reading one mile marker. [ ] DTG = 20.84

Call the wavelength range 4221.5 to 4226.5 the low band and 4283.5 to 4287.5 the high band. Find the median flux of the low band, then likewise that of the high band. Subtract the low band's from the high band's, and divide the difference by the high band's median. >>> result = 0.07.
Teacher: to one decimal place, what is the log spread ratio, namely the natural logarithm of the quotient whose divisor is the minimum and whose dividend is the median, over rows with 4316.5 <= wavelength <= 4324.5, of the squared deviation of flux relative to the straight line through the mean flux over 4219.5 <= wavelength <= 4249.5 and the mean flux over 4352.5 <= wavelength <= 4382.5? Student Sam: 9.2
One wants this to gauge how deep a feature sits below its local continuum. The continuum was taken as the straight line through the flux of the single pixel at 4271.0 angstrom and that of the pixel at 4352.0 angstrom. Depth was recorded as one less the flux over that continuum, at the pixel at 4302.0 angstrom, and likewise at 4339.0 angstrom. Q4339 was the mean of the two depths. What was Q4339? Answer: 0.21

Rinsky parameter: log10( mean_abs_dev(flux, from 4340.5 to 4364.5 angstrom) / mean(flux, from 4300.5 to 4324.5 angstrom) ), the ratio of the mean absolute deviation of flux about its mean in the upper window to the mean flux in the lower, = -1.27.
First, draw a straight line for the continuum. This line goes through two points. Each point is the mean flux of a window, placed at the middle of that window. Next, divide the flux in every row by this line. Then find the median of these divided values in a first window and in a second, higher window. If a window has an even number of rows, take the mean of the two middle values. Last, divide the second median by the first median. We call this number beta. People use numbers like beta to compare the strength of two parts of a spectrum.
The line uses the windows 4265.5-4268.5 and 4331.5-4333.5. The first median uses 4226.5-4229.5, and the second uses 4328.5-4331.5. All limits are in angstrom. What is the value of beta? 0.99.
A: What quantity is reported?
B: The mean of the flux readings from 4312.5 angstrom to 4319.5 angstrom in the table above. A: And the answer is 20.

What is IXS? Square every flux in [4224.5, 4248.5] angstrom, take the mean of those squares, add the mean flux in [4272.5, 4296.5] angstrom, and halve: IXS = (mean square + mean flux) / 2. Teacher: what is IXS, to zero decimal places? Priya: 201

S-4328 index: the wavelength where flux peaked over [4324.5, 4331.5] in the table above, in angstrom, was 4331.0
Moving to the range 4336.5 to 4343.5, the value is 4342.0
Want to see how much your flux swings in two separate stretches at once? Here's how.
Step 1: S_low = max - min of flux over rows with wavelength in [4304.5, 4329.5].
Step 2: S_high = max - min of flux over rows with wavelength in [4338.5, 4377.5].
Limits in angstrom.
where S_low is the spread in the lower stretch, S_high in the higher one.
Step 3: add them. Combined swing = 13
